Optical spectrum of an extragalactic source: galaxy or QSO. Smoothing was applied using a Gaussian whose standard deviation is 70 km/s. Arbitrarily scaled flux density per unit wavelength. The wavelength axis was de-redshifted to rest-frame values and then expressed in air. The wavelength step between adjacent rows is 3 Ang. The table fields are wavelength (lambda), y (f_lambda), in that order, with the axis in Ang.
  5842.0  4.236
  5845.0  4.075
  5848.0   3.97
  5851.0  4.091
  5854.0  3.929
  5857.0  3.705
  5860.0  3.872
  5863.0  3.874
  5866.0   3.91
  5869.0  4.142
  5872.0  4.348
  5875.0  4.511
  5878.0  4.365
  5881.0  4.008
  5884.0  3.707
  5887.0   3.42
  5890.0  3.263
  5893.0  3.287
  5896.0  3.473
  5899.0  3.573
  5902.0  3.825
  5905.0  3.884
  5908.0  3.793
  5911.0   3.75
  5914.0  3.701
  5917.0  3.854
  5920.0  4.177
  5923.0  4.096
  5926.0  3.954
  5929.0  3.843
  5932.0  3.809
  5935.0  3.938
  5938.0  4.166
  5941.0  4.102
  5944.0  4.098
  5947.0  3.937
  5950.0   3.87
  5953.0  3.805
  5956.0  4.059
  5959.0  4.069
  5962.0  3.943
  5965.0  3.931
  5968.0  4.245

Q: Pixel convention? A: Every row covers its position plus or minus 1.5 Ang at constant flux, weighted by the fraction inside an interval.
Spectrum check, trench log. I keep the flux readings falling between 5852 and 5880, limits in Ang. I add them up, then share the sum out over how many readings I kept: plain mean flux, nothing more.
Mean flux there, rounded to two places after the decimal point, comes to 4.07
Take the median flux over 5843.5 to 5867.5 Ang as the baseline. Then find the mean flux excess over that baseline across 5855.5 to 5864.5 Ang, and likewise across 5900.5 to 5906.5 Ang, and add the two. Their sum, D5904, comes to -0.17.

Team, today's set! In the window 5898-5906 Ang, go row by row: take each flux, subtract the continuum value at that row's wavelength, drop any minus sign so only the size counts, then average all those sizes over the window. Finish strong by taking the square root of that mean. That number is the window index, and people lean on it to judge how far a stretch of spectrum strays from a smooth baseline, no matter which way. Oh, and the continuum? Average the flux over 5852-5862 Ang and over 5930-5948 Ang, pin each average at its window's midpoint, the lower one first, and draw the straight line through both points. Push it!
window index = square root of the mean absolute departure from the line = 0.41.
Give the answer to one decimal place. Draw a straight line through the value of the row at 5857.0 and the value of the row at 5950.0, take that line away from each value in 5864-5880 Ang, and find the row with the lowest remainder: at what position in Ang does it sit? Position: 5866.0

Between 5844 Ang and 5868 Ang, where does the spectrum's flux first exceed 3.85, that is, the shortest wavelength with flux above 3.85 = 5845.0 Ang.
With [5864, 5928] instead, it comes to 5866.0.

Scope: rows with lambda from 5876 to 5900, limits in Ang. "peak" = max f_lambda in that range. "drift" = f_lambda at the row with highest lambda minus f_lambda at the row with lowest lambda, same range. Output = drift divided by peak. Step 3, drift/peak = -0.18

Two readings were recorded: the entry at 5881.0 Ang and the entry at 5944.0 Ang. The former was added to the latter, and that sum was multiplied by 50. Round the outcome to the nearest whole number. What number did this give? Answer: 405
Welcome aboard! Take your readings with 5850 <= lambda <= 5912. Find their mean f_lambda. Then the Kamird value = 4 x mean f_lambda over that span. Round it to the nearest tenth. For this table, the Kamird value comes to 15.4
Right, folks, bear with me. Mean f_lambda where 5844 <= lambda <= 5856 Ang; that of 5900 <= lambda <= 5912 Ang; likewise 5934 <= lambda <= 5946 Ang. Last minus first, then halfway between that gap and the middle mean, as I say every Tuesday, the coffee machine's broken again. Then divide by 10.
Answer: 0.194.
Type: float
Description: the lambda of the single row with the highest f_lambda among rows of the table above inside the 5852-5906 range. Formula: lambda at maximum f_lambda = 5875.0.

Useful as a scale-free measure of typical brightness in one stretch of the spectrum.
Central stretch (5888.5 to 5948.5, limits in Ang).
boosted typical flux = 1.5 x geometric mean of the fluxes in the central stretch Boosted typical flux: 5.7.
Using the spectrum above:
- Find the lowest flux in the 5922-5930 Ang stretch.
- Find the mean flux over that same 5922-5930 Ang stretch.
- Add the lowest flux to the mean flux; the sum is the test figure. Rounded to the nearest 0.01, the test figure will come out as 7.81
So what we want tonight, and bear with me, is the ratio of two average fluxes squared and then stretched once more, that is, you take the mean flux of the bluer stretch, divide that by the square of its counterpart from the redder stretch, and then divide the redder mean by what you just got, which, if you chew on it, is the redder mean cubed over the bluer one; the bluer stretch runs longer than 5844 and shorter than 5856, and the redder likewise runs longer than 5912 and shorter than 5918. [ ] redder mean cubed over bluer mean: 13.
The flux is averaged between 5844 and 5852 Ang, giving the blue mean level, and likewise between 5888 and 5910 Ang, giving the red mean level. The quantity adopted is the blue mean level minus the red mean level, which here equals 0.46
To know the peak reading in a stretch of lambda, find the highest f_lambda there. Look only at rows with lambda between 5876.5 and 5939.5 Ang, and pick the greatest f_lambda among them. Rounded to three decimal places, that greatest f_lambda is 4.365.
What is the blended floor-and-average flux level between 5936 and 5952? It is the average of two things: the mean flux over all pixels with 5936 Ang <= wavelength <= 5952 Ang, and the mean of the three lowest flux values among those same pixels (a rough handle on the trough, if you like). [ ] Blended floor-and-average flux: 4.00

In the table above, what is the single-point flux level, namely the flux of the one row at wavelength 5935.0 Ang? 3.938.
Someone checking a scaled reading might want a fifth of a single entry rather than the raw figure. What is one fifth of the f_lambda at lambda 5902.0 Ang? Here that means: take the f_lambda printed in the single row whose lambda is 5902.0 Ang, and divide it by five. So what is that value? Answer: 0.765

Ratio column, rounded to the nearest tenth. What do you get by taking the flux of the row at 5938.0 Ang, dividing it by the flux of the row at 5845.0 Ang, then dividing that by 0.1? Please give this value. 10.2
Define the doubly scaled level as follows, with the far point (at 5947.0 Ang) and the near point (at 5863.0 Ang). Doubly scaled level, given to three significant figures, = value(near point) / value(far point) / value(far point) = 0.250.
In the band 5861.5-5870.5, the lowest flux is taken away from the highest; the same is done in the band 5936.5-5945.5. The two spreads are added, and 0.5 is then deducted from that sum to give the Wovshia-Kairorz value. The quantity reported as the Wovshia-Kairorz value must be -0.2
